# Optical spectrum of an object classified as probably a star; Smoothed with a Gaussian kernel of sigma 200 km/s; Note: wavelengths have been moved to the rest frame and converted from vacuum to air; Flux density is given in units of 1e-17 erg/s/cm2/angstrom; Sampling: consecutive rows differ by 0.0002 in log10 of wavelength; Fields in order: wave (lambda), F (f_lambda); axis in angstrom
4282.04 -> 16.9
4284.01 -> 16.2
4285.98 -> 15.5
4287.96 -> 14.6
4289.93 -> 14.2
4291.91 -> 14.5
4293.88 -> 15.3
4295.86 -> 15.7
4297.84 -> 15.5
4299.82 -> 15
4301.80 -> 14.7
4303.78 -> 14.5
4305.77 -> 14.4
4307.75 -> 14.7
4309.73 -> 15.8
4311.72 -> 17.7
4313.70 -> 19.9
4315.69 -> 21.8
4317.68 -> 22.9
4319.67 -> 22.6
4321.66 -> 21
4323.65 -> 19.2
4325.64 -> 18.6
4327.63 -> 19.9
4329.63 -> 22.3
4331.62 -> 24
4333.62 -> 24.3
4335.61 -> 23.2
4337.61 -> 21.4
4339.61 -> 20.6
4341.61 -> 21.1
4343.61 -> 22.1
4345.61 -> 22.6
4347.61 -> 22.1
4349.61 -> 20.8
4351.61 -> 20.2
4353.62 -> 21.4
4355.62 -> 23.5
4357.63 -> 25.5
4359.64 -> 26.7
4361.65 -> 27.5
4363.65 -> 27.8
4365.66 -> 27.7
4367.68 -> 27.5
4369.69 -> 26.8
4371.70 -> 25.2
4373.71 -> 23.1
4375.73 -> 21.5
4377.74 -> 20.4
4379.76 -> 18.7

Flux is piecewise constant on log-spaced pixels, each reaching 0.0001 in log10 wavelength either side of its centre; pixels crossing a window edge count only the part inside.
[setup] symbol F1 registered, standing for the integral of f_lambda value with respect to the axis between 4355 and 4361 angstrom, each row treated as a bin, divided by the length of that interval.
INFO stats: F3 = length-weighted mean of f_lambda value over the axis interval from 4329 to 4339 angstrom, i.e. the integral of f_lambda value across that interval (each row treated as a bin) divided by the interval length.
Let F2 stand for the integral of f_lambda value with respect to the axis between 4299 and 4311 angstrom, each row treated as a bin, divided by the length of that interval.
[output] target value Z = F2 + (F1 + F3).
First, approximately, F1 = 25.4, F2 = 15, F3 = 23.0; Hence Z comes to 63.3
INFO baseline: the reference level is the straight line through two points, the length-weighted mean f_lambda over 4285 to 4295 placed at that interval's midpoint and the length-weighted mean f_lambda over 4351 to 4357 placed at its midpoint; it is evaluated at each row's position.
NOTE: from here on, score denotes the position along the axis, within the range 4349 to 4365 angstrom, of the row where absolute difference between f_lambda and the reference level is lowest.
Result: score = 4353.62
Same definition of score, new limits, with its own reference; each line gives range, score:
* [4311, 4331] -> 4325.64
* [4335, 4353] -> 4339.61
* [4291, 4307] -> 4293.88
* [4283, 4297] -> 4287.96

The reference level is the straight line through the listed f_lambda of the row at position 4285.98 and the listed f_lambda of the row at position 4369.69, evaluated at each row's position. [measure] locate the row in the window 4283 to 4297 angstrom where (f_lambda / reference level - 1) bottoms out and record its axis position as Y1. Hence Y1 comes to 4289.93 angstrom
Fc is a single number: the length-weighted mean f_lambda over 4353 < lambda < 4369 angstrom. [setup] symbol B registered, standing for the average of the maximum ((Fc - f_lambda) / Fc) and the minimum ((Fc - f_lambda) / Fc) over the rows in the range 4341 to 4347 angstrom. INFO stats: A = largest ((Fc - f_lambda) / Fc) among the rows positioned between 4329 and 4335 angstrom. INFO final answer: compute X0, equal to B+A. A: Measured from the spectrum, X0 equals 0.31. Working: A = 0.1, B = 0.16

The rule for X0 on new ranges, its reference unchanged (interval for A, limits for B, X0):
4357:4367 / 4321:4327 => 0.26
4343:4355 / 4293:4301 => 0.64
